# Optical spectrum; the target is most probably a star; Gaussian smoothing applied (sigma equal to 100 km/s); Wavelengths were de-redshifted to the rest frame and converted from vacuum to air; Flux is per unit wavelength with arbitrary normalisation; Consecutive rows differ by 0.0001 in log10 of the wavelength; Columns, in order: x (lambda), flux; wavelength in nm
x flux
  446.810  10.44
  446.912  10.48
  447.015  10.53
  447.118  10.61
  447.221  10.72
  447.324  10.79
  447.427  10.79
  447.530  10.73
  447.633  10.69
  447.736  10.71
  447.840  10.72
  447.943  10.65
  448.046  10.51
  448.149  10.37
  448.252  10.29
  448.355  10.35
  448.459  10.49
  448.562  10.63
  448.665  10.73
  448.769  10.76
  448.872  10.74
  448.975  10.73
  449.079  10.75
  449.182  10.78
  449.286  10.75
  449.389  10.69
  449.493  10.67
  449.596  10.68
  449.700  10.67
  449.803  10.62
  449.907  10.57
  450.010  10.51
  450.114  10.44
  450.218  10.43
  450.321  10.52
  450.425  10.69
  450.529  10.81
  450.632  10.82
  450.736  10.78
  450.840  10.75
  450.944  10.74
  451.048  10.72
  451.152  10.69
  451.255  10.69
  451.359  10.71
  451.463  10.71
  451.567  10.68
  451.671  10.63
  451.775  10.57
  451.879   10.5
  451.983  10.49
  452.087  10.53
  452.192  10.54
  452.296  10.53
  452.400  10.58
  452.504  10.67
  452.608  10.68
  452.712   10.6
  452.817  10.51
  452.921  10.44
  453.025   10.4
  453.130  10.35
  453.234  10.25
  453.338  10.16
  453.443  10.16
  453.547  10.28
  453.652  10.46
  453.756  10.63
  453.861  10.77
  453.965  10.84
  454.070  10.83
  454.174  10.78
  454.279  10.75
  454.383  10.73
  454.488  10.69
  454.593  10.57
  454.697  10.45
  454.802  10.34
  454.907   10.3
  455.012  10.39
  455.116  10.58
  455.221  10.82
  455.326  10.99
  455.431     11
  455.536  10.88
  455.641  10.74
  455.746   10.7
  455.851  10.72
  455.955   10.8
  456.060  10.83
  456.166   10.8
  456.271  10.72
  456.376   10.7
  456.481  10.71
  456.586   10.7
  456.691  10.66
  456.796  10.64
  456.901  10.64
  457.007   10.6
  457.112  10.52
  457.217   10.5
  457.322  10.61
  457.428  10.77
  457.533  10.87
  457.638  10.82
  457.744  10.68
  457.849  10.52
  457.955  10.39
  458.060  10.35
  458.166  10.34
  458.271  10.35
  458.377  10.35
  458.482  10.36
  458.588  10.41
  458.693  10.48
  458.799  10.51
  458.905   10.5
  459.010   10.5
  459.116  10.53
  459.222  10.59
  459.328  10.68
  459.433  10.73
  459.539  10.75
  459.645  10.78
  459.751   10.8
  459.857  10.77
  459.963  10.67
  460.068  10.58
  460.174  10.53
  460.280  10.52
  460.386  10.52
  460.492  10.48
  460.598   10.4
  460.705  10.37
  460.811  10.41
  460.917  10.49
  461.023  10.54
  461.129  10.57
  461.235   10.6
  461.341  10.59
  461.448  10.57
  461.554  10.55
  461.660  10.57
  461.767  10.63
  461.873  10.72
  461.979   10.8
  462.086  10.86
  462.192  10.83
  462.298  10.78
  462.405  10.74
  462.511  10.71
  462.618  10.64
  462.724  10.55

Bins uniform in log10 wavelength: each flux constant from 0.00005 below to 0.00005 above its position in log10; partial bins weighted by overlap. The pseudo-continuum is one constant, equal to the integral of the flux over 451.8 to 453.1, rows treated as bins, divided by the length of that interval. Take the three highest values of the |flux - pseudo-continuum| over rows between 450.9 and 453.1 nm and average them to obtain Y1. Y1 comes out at 0.192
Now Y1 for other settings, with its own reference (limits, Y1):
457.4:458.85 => 0.289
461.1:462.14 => 0.262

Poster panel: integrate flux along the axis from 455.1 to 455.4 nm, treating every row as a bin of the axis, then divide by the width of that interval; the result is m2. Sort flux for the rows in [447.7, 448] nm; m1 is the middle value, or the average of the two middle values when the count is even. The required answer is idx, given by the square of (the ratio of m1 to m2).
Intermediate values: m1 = 10.71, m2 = 10.8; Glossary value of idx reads 0.98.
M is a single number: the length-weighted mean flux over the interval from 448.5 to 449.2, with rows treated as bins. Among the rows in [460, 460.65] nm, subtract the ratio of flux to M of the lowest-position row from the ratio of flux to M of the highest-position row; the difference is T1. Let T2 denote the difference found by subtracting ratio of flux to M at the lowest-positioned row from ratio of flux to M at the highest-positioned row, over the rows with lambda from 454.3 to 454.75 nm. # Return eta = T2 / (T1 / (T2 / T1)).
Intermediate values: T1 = -0.017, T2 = -0.026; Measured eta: 2.4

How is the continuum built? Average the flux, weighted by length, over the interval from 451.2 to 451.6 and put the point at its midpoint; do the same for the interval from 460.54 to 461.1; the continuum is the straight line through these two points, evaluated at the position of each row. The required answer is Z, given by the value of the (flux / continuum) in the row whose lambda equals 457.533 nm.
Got 1.03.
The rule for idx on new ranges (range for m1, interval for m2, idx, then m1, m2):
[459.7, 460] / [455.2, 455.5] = 0.97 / 10.77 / 10.9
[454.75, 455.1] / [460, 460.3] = 0.95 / 10.34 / 10.6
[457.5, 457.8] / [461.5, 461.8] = 1.05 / 10.82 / 10.6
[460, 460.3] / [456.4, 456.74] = 0.97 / 10.53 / 10.7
